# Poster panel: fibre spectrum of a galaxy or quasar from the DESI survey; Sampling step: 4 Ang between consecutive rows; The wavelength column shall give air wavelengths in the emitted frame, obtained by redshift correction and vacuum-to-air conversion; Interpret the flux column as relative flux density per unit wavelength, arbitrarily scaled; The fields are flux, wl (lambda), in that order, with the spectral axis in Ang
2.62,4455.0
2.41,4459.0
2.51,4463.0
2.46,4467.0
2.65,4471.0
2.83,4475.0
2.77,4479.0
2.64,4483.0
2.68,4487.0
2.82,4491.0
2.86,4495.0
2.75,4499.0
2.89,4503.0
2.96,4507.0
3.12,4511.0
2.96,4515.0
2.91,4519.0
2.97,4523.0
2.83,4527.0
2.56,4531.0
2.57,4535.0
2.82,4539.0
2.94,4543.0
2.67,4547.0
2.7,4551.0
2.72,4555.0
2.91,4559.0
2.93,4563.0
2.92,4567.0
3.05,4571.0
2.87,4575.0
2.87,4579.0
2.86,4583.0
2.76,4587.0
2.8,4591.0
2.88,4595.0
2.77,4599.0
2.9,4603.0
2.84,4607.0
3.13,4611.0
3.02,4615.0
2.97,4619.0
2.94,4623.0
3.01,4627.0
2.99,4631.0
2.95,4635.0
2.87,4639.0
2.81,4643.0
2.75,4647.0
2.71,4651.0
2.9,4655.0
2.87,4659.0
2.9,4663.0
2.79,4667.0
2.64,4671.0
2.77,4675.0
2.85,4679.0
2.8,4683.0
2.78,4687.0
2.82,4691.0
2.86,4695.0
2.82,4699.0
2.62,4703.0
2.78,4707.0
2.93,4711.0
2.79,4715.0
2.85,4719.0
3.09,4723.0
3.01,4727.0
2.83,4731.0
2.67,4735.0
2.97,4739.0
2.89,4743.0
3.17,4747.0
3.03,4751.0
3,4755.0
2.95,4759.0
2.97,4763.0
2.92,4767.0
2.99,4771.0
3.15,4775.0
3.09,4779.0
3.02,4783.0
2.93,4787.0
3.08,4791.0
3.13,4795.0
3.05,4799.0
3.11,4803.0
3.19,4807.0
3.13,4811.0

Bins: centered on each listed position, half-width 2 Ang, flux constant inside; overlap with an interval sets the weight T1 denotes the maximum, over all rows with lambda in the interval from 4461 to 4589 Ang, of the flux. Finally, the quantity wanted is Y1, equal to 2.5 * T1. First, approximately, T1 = 3.12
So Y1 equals 7.80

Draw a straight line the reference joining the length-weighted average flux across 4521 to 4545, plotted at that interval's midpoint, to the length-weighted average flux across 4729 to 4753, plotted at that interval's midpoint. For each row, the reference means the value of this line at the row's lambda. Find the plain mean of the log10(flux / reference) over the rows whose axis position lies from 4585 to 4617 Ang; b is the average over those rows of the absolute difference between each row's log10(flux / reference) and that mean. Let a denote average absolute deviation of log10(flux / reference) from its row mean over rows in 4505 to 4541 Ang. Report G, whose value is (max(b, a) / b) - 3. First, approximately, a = 0.023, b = 0.014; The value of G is -1.3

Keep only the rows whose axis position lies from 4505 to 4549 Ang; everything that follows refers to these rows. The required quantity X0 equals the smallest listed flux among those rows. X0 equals 2.56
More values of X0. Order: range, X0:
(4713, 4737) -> 2.67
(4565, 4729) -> 2.62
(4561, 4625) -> 2.76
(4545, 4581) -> 2.67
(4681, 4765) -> 2.62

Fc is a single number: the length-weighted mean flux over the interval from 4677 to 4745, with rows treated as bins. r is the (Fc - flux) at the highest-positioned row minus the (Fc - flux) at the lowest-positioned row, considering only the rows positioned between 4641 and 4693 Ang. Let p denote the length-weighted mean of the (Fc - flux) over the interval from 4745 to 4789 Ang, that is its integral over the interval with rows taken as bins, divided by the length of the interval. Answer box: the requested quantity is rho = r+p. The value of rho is -0.19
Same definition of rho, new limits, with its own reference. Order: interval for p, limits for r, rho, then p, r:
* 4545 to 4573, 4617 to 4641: 0.10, 0.00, 0.10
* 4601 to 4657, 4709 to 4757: -0.14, -0.07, -0.07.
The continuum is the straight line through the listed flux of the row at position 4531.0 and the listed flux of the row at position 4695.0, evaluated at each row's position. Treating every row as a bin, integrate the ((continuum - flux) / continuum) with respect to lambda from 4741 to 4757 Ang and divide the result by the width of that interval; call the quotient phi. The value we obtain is -0.02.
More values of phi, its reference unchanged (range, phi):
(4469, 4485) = -0.11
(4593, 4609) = -0.06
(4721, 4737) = 0.01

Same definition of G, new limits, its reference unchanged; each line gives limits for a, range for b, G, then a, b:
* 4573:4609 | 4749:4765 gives -1.5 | 0.007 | 0.004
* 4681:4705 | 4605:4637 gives -1.9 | 0.009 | 0.008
